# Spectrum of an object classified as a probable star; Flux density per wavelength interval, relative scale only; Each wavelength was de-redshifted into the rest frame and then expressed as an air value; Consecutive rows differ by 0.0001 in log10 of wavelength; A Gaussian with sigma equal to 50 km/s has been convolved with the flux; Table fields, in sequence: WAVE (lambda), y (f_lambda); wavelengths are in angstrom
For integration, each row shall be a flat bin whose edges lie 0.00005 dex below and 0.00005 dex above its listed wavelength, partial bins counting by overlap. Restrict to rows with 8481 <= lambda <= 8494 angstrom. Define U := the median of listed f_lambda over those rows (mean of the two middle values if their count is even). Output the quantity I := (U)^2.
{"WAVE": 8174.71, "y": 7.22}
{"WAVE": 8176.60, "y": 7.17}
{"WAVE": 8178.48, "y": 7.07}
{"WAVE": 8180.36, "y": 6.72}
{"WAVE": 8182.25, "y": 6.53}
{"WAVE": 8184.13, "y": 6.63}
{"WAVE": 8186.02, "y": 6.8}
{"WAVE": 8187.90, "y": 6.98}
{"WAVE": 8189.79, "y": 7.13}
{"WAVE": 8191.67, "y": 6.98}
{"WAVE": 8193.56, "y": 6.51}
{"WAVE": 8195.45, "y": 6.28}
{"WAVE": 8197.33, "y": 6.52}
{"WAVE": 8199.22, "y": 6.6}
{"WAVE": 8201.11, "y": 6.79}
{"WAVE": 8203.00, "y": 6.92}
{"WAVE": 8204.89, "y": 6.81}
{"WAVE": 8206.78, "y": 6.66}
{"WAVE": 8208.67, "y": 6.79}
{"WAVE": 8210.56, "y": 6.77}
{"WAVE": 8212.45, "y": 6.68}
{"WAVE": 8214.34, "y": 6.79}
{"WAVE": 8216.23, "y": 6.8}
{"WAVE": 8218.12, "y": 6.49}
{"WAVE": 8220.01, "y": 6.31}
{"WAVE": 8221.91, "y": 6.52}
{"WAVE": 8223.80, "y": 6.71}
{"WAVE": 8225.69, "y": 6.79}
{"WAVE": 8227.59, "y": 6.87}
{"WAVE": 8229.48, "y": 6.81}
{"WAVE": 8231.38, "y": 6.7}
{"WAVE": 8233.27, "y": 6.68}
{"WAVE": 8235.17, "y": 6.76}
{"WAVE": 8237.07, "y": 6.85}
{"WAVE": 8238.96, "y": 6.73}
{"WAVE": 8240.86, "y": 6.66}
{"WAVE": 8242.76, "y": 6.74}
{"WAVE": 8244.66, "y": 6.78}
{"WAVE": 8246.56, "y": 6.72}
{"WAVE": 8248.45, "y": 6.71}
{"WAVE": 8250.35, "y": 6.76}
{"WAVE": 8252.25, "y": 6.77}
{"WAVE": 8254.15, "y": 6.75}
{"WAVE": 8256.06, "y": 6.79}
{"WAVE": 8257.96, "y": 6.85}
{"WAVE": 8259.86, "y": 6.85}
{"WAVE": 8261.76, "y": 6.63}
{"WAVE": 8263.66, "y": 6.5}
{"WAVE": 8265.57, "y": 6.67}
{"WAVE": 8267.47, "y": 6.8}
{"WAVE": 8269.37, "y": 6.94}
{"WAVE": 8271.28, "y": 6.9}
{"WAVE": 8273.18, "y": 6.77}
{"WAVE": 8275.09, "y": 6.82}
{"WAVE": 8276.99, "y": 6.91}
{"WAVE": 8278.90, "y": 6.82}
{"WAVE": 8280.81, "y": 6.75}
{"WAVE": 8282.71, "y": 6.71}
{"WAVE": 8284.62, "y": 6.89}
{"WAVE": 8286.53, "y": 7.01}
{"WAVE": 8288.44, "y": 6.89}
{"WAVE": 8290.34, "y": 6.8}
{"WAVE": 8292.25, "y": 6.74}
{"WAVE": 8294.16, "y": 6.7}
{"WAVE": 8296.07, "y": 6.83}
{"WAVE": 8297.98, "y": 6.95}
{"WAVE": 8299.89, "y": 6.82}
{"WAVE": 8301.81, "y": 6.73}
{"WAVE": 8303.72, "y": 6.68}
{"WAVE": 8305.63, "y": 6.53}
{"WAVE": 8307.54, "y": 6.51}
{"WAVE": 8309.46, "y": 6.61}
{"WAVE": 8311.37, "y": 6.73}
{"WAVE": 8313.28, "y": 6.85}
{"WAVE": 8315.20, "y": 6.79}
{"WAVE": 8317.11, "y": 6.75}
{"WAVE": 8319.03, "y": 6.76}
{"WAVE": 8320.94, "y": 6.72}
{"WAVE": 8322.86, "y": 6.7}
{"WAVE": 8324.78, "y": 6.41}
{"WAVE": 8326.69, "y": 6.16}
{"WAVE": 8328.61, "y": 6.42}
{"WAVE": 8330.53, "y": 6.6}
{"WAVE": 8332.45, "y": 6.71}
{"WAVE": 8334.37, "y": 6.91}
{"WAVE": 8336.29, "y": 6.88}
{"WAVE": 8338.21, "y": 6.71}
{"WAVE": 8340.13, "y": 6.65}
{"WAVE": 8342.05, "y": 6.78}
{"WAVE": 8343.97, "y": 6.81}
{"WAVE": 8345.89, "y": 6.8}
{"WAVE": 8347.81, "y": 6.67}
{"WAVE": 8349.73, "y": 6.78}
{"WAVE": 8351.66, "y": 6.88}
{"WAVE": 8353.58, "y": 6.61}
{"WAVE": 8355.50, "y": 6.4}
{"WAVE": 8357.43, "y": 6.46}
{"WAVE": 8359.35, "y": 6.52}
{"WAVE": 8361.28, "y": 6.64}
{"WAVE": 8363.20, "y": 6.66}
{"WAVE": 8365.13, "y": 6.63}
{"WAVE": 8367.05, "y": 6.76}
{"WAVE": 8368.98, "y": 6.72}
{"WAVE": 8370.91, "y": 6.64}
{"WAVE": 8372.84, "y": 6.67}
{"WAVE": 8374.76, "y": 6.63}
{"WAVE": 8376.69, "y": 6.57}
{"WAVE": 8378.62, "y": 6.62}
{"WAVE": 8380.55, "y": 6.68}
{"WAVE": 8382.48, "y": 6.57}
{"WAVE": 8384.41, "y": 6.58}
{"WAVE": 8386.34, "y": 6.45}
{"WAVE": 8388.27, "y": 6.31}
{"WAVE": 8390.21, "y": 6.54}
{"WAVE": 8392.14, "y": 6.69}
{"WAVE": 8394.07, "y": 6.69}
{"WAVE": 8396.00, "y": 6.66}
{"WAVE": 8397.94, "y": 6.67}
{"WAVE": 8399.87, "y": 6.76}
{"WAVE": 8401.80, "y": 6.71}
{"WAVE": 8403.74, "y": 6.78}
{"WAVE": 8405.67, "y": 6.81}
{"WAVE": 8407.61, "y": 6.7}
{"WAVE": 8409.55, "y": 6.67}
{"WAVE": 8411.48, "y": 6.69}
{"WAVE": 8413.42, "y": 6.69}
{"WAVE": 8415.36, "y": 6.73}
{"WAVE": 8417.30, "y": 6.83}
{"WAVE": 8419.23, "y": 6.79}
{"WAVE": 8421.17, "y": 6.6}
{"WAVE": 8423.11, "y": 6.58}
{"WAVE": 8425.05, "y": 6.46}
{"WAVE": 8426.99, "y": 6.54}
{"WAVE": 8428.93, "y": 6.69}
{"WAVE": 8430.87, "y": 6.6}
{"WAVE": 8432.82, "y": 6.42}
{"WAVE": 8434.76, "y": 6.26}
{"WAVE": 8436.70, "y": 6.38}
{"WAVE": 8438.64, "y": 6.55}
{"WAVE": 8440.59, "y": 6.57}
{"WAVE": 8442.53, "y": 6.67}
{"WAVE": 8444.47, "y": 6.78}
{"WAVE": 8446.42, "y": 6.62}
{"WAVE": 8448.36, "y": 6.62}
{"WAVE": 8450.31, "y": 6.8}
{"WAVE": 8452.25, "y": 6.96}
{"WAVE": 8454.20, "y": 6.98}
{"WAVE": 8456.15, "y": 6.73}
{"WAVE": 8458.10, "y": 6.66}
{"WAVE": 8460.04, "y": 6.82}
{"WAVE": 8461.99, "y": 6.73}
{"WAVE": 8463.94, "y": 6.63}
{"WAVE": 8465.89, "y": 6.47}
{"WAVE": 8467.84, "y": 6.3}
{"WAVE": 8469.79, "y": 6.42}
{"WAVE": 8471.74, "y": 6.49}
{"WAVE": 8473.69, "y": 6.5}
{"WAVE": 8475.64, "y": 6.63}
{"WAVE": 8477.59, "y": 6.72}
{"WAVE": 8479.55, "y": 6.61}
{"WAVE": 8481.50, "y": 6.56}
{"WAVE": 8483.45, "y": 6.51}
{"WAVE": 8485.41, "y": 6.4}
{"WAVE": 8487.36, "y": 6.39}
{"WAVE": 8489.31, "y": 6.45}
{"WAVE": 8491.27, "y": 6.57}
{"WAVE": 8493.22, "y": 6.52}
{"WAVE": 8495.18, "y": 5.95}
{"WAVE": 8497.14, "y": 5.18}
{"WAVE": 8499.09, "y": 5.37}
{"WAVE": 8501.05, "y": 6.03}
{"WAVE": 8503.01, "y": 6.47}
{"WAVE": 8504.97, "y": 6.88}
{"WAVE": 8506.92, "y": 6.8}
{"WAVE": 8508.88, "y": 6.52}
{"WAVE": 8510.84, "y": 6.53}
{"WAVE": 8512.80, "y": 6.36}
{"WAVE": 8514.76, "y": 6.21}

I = 42.4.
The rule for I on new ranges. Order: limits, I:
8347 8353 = 46.0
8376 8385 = 43.3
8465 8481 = 42.2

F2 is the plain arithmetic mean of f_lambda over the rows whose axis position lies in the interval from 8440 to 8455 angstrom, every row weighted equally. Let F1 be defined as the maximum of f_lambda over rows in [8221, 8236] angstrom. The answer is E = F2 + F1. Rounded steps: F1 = 6.87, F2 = 6.75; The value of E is 13.6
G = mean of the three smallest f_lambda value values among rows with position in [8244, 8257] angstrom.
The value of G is 6.73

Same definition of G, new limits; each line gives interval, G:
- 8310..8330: 6.33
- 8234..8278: 6.60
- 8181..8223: 6.36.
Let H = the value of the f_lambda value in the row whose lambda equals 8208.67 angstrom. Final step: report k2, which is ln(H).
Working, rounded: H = 6.79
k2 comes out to 1.92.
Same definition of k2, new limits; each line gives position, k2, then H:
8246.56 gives 1.91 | 6.72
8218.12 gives 1.87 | 6.49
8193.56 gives 1.87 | 6.51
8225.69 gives 1.92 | 6.79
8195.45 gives 1.84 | 6.28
